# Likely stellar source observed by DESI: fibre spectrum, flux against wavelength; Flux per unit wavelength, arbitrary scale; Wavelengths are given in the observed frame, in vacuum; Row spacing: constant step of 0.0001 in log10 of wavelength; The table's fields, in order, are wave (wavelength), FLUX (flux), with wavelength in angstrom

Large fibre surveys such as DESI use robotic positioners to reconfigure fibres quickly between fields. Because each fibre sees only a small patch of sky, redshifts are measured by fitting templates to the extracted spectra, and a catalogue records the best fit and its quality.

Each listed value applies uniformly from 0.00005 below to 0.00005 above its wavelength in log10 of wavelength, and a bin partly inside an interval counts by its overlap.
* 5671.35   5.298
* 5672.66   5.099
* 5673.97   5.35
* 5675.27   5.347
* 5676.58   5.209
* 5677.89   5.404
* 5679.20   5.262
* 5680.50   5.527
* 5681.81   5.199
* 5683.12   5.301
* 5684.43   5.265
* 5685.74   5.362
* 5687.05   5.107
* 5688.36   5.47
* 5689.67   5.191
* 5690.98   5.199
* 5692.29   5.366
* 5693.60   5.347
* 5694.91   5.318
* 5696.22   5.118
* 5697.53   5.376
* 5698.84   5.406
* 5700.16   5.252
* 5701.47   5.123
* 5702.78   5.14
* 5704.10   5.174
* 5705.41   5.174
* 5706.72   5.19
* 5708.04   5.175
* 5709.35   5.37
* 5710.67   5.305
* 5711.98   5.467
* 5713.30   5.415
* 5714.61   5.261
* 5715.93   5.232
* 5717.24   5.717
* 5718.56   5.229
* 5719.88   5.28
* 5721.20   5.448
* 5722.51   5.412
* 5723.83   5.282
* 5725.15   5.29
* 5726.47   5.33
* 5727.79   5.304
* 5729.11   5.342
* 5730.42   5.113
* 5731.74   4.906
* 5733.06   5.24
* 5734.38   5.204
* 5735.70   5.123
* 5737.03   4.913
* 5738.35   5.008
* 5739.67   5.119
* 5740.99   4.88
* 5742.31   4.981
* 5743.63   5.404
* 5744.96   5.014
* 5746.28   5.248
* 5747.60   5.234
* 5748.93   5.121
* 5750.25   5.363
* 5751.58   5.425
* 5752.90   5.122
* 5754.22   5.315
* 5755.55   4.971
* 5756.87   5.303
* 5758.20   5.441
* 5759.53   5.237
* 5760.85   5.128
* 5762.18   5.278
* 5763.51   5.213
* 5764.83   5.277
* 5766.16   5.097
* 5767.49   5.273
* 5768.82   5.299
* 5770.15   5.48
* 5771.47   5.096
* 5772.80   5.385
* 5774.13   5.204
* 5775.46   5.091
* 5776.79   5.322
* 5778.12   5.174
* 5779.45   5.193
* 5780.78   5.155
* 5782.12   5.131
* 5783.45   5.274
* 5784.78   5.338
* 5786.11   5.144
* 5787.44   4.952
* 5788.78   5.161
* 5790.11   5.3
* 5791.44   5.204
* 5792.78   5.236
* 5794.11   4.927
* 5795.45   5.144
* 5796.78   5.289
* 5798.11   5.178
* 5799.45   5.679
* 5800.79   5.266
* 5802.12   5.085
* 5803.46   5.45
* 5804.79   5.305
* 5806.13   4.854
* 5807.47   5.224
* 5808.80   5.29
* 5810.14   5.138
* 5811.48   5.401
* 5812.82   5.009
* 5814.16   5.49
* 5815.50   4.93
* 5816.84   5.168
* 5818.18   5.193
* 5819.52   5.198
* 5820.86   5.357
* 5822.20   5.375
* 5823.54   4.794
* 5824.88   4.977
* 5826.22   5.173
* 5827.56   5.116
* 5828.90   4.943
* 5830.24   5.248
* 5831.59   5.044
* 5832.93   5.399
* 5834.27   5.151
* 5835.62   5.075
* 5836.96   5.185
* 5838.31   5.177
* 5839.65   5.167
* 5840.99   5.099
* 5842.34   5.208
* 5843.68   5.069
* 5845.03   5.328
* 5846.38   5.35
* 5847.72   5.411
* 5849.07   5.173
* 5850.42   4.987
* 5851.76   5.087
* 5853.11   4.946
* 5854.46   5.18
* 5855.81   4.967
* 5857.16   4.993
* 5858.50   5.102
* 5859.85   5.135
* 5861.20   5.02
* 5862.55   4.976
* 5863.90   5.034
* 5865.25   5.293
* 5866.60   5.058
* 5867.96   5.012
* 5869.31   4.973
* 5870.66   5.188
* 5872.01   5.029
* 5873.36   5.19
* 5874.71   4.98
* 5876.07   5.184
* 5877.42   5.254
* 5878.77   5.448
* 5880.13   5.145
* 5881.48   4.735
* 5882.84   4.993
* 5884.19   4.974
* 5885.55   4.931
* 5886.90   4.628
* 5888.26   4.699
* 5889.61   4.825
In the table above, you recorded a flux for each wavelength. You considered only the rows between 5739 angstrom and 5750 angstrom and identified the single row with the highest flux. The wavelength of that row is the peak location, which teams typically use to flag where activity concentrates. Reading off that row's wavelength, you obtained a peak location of 5743.63 angstrom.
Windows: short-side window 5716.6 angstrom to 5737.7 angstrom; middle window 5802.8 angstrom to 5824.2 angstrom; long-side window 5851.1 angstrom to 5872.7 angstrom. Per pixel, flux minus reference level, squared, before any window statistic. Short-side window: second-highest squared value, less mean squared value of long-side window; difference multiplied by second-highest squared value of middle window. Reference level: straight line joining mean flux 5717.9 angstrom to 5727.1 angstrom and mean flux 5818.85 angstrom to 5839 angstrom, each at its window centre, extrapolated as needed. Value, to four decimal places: 0.0154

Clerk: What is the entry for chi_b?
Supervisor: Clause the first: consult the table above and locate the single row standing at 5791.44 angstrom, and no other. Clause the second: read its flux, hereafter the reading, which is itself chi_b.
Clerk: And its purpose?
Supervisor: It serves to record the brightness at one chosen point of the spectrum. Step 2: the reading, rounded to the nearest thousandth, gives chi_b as 5.204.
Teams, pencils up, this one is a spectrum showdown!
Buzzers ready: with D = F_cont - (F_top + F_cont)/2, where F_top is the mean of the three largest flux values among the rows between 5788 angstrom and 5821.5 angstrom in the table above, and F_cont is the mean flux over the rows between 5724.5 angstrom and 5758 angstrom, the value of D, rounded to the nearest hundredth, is -0.18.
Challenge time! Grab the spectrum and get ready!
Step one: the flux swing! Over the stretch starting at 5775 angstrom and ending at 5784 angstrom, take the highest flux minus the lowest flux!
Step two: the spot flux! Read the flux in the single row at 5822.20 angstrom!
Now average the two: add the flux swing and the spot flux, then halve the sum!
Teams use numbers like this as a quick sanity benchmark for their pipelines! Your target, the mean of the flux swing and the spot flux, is 2.80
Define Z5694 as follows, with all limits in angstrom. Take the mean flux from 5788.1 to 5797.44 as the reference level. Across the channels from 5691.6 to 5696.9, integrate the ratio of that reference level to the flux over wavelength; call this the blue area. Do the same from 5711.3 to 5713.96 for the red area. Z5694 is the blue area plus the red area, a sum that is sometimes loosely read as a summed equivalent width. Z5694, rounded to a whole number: 8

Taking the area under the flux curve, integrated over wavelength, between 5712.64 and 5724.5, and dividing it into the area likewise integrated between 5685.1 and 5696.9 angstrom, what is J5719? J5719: 0.979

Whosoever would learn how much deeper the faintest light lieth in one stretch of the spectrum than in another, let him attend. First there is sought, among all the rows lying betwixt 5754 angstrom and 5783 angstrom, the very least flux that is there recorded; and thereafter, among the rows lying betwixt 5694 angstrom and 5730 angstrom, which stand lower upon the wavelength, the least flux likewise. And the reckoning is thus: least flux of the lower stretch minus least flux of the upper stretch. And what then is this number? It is 0.15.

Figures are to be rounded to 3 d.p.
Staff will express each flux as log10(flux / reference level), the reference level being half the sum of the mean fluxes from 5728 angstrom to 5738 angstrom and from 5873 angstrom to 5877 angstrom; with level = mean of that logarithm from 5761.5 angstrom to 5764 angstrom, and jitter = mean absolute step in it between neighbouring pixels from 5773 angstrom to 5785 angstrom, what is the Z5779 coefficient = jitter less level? -0.002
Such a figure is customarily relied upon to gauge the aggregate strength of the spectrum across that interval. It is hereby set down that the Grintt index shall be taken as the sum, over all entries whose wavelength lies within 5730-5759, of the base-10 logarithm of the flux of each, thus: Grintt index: 15.7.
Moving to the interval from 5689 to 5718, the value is 15.9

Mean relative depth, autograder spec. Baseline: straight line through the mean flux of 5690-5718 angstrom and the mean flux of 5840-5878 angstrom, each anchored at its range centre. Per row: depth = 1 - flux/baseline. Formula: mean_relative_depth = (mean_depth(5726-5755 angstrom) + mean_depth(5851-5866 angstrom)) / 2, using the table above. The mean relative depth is 0.013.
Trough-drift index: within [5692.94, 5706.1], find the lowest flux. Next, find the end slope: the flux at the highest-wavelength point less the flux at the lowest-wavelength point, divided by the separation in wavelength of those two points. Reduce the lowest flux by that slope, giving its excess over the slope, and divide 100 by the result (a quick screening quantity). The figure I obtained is 19.5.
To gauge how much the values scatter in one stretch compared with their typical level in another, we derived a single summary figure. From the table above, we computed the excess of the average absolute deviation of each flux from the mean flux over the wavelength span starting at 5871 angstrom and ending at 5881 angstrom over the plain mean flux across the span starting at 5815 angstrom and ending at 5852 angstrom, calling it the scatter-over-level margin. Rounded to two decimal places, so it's -5.05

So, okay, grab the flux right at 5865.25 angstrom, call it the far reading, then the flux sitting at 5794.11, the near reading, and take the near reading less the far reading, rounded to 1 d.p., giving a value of -0.4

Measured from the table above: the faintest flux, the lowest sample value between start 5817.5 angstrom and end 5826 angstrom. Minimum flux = 4.794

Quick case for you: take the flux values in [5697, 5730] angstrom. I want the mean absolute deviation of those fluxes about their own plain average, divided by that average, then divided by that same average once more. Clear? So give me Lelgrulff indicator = 0.0034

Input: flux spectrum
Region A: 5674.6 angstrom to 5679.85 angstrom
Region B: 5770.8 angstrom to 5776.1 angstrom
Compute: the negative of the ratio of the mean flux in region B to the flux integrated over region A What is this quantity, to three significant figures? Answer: -0.187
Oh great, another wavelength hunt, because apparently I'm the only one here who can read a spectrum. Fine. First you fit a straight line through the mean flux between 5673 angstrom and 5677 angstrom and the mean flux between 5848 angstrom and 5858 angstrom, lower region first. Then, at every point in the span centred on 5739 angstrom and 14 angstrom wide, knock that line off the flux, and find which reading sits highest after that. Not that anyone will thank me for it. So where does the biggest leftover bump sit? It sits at 5743.63 angstrom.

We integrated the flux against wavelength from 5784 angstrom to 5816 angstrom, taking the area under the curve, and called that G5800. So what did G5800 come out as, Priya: 167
